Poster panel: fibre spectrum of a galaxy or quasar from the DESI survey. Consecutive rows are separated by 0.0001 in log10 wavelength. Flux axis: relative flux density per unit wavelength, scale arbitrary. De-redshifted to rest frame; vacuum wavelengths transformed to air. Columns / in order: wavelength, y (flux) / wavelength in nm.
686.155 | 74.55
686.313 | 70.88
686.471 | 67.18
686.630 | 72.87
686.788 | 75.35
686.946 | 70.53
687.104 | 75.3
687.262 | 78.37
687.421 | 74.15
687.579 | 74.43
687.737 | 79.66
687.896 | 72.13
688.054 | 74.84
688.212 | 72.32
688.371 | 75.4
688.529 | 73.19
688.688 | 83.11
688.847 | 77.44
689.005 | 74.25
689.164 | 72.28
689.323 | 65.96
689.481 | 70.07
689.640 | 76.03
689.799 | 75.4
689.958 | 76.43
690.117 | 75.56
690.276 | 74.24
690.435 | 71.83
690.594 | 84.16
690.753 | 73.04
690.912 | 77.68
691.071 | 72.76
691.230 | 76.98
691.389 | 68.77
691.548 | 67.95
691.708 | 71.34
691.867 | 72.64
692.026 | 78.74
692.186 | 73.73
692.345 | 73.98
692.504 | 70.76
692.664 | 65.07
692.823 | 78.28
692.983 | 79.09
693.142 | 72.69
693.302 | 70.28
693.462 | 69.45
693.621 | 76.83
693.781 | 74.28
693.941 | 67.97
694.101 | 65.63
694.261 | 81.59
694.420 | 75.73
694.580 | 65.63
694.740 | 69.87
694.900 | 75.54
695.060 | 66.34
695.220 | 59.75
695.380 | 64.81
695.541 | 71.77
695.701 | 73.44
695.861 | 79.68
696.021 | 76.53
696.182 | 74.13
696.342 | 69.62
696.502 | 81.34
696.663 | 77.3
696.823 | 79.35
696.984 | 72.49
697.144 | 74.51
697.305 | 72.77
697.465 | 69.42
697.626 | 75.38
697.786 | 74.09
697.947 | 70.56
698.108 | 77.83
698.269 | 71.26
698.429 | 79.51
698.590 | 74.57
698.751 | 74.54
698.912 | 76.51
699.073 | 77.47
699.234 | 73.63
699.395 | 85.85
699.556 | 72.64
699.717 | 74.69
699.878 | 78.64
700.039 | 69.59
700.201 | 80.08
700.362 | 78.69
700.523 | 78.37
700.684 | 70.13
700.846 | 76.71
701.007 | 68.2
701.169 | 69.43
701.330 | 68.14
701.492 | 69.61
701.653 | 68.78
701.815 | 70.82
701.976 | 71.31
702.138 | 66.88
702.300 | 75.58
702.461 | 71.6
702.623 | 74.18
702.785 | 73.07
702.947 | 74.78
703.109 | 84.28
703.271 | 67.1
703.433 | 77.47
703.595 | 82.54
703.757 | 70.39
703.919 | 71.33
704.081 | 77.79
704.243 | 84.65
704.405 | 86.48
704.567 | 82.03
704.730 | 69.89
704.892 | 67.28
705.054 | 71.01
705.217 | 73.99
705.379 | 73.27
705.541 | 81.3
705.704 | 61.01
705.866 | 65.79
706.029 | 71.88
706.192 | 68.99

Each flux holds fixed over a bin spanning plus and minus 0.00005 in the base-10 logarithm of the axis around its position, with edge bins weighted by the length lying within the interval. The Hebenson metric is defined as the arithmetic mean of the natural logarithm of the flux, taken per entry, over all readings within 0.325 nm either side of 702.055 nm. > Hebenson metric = 4.26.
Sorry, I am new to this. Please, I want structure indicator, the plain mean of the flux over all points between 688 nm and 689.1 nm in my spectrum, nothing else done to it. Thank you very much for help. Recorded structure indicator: 75.8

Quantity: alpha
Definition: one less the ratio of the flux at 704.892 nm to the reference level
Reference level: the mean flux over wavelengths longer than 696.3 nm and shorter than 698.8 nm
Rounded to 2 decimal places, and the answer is 0.10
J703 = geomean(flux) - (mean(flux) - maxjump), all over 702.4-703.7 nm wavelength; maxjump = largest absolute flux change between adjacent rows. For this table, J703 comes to 17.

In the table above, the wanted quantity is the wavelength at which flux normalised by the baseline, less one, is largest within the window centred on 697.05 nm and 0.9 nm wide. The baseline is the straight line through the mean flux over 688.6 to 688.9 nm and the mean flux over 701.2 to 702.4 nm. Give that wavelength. 696.823 nm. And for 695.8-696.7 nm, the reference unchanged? 696.502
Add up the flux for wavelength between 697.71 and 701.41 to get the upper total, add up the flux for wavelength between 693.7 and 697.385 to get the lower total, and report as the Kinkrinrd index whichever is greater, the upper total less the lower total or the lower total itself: 1670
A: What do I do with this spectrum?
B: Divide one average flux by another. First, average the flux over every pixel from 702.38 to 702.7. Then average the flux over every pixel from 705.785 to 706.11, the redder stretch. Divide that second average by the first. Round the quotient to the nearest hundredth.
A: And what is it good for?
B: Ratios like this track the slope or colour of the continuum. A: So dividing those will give 0.94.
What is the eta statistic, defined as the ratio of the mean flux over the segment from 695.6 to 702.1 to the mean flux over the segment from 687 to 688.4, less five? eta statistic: -4.01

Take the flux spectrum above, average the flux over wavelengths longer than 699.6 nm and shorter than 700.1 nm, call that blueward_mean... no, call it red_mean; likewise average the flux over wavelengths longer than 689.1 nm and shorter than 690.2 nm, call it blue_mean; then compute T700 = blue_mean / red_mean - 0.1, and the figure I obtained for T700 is 0.88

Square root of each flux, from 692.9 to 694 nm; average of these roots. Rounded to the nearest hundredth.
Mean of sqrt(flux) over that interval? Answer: 8.54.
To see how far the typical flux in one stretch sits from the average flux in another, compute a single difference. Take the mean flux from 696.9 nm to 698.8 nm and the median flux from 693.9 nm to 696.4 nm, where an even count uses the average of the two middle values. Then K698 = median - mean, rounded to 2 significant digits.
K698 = -3.1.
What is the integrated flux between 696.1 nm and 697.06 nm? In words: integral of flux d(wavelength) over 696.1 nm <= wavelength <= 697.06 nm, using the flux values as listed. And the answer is 73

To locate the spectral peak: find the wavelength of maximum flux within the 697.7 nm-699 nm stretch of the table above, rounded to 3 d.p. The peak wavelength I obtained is 698.429 nm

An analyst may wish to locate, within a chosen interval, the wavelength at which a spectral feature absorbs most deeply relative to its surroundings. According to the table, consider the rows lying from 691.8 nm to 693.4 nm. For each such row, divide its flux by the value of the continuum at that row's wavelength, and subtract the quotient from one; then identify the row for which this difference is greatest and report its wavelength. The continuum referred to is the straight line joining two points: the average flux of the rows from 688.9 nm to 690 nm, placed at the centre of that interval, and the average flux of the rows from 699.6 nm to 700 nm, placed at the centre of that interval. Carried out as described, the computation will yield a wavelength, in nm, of 692.664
